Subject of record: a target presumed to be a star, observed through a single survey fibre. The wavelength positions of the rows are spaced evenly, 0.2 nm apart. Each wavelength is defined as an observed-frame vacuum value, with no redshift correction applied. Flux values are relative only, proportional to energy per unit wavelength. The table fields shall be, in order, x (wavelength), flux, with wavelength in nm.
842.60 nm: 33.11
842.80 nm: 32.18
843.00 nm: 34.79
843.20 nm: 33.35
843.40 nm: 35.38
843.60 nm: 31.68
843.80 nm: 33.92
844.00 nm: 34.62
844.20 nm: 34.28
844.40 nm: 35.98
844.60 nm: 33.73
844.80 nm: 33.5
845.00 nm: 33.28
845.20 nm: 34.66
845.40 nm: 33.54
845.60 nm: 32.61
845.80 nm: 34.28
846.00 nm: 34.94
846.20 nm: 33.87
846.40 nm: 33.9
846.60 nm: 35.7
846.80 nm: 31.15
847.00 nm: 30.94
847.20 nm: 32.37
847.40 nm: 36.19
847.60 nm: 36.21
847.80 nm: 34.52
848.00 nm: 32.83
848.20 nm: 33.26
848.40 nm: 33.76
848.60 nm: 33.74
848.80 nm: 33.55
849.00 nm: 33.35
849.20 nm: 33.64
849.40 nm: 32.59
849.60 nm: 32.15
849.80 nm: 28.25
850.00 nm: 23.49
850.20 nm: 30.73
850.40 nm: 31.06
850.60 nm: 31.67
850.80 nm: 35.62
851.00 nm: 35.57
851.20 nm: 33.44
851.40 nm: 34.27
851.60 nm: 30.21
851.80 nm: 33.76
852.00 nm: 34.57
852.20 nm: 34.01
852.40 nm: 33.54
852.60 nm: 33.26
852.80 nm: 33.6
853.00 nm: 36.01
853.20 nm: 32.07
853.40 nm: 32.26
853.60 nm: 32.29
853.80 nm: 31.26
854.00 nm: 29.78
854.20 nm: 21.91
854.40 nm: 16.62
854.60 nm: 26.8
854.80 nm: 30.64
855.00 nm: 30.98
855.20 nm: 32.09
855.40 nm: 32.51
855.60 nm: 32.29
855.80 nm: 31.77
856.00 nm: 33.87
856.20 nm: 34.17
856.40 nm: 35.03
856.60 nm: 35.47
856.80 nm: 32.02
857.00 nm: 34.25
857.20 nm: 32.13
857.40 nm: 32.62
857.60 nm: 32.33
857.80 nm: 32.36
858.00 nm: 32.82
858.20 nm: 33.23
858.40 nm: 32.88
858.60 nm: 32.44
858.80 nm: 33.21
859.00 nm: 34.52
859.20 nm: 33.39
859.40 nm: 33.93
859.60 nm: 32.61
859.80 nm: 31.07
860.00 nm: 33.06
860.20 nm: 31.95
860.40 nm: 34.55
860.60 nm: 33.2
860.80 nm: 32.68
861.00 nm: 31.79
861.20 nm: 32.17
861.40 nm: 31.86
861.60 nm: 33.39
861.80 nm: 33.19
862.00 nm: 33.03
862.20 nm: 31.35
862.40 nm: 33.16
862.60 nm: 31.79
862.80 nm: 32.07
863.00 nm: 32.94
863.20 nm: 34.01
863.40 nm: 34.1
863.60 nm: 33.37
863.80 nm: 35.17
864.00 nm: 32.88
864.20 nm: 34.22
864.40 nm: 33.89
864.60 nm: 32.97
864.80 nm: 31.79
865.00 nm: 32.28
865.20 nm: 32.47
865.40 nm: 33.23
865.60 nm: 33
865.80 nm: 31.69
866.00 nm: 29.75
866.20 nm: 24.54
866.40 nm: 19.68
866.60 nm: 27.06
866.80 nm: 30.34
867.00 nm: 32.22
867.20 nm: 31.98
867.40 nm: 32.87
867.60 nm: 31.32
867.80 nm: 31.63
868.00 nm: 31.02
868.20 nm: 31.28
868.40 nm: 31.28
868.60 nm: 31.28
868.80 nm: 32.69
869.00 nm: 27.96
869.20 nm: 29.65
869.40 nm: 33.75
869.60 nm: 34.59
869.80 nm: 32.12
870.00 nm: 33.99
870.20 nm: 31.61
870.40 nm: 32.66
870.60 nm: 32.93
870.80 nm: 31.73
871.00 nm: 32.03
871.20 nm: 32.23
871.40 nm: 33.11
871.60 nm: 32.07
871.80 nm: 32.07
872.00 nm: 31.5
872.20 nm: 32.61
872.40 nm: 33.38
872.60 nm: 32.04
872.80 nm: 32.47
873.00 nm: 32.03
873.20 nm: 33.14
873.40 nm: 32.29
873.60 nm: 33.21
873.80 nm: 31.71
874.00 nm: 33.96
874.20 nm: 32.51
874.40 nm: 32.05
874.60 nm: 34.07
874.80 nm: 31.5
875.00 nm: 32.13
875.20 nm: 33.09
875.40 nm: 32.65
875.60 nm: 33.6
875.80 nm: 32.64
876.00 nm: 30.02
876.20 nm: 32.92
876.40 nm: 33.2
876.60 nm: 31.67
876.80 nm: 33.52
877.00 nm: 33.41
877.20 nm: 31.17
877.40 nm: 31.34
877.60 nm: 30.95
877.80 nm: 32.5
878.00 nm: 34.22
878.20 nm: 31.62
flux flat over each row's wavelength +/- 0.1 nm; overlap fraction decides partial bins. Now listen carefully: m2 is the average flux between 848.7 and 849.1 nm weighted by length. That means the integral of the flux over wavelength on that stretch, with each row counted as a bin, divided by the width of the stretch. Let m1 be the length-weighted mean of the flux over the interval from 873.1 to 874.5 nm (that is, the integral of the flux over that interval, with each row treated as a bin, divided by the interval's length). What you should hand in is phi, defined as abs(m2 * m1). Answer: 1094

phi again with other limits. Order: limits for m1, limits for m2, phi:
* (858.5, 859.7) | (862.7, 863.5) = 1110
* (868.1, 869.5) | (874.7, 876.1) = 1003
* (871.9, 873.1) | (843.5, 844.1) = 1080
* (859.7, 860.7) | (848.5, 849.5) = 1094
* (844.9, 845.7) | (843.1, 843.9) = 1126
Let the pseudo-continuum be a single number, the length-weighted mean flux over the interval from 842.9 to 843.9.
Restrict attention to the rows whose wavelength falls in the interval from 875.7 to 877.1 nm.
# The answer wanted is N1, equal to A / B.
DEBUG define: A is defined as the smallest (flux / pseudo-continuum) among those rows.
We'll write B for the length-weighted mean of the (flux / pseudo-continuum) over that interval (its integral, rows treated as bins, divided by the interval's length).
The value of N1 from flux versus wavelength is 0.92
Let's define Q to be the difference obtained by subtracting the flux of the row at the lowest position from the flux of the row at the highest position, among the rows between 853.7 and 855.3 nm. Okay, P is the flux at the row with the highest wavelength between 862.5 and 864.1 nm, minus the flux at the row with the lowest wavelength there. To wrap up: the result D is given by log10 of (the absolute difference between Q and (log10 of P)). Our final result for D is -0.10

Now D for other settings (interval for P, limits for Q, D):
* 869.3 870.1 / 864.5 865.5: -0.06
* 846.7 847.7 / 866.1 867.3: 0.83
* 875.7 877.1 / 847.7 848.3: 0.06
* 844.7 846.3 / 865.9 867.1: 0.46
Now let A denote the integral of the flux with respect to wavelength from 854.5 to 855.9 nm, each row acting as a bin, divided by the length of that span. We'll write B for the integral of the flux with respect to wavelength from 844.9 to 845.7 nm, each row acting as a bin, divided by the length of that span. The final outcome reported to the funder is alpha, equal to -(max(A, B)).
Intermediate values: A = 31.0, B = 33.5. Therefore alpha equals -33.52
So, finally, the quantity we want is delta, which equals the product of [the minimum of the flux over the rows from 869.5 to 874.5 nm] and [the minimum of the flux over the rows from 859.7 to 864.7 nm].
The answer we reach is 979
